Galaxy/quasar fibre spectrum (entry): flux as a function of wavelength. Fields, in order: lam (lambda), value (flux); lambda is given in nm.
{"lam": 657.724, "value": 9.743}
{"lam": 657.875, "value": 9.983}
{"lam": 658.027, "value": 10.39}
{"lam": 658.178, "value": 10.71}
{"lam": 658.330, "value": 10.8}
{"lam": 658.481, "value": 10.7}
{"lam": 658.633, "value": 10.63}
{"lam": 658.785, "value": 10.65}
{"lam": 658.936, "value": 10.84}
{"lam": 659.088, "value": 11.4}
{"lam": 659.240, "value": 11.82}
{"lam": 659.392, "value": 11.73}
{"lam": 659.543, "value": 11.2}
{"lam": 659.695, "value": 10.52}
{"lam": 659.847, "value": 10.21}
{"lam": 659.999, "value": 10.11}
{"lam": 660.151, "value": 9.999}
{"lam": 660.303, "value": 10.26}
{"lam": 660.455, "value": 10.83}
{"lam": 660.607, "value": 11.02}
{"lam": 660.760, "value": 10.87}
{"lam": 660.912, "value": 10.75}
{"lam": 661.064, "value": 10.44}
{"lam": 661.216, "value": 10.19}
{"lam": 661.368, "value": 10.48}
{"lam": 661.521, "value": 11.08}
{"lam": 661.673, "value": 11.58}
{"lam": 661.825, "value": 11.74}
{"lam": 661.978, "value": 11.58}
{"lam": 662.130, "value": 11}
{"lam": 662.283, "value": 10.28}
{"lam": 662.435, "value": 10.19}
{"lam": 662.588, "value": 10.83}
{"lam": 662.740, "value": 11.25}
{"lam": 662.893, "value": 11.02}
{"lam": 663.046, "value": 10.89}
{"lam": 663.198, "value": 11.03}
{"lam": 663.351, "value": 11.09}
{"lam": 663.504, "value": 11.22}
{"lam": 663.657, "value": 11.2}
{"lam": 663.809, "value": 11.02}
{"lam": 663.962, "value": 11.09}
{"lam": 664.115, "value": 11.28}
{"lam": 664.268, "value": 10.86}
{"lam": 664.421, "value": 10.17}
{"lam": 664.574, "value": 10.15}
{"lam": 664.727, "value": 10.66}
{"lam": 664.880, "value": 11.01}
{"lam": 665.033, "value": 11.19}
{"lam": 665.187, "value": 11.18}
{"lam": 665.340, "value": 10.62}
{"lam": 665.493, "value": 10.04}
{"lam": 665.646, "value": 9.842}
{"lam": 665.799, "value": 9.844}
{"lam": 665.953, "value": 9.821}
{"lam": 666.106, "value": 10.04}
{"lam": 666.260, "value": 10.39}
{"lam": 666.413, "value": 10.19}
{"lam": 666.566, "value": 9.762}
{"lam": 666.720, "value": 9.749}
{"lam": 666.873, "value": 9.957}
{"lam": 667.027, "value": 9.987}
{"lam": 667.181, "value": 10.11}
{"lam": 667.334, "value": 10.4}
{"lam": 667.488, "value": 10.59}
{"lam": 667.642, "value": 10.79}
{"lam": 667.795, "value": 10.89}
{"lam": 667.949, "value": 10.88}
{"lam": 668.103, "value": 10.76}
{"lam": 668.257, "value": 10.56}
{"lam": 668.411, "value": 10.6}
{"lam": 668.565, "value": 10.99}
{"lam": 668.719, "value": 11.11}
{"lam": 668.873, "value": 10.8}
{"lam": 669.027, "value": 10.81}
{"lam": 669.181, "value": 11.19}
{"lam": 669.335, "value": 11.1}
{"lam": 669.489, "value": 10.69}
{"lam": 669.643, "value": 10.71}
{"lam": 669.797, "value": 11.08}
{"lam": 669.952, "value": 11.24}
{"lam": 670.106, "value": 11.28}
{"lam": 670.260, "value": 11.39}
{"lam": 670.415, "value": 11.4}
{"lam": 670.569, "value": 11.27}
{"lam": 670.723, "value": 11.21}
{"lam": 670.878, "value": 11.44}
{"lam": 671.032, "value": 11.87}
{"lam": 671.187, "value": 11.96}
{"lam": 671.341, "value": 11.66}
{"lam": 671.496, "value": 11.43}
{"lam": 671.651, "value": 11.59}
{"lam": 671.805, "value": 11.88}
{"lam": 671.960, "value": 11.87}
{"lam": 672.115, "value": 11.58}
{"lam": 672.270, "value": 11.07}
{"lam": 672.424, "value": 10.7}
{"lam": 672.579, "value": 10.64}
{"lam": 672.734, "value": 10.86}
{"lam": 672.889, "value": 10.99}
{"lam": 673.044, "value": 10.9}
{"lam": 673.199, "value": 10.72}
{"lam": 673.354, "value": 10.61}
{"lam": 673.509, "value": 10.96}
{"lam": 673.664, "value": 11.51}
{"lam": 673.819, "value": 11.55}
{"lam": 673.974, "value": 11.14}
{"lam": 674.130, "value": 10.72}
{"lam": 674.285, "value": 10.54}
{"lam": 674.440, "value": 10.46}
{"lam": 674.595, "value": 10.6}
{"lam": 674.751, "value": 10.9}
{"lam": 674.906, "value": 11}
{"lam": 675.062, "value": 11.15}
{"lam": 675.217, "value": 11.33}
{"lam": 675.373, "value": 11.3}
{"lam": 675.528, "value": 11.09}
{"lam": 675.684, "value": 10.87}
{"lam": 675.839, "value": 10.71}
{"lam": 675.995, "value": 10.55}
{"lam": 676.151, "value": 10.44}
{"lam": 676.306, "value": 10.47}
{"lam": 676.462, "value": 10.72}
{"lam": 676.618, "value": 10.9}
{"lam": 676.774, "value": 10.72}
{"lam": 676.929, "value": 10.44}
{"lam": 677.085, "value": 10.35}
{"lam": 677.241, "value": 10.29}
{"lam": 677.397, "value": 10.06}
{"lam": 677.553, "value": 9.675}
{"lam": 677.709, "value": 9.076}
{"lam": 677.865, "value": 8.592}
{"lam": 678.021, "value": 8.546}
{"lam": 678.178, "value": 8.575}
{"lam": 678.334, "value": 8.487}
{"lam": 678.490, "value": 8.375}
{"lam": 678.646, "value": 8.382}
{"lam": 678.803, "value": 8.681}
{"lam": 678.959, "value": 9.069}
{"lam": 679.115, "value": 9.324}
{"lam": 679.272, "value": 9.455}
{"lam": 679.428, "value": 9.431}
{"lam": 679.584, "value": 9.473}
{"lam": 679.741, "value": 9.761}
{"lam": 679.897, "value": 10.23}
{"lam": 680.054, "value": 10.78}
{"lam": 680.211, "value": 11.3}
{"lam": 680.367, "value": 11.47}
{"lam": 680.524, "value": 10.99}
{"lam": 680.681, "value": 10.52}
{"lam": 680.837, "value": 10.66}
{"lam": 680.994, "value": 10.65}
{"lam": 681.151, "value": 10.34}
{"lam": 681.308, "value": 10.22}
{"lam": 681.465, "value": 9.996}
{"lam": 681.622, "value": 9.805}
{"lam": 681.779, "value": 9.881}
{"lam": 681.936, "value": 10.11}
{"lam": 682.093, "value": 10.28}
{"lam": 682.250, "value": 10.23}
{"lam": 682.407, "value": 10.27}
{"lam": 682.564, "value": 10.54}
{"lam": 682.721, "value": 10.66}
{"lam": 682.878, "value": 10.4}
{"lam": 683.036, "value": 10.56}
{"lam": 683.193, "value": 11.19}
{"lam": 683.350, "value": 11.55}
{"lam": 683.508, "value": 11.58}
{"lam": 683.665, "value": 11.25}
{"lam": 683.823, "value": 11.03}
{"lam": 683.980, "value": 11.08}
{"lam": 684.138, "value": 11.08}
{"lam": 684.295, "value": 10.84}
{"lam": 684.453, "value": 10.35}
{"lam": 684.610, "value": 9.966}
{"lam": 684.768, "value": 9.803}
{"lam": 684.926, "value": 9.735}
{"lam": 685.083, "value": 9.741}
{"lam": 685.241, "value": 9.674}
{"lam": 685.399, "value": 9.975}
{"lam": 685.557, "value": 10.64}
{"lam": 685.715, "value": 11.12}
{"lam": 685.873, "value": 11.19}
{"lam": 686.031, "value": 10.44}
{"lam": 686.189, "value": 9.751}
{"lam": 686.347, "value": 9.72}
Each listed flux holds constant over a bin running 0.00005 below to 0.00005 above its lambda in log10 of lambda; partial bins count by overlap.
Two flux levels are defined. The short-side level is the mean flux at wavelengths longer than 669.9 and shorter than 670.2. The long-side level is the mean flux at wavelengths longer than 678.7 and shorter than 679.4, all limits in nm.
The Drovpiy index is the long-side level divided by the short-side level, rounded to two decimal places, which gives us 0.81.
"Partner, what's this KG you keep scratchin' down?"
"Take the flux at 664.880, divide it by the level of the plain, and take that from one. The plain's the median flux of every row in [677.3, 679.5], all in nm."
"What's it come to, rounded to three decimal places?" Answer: -0.241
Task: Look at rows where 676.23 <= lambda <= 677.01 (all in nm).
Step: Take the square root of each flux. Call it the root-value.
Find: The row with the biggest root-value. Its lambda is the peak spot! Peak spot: 676.618 nm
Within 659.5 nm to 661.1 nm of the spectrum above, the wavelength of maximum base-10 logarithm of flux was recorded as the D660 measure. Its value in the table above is 659.543 nm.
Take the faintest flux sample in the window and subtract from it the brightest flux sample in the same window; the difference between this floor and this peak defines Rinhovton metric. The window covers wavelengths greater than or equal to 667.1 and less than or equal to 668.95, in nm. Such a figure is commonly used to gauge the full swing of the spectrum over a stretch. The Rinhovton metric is -1.00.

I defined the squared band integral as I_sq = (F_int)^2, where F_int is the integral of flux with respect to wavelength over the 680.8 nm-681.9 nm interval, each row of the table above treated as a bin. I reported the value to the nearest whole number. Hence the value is 126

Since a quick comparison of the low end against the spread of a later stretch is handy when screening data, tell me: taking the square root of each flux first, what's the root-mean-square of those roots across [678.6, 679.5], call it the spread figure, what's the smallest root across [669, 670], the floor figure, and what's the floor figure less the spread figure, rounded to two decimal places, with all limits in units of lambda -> 0.26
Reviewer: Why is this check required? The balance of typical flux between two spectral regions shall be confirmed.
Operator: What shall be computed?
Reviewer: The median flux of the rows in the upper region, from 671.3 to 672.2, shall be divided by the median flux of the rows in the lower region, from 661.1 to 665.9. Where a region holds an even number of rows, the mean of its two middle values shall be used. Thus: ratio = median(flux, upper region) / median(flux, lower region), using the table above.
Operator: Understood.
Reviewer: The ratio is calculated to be 1.06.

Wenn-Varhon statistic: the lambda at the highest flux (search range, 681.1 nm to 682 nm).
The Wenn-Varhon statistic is 681.151 nm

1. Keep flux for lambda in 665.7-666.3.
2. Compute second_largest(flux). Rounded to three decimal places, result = 10.040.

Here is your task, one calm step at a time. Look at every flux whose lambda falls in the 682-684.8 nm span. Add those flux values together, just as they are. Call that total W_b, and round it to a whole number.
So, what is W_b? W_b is 193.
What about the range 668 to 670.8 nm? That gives 198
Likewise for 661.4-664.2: 199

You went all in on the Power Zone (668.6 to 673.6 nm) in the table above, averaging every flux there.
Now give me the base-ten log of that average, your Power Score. 1.05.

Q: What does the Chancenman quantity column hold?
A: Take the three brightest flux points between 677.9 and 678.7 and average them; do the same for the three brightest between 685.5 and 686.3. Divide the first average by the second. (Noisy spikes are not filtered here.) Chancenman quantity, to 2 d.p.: 0.78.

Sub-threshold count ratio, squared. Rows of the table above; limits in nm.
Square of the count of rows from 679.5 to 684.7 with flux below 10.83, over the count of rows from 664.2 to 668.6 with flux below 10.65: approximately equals 1.3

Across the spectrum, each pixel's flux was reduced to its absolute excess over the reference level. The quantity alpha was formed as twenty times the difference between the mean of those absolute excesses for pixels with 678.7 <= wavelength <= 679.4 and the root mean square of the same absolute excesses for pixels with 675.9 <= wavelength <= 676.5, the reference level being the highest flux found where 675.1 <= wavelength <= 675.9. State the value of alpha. 28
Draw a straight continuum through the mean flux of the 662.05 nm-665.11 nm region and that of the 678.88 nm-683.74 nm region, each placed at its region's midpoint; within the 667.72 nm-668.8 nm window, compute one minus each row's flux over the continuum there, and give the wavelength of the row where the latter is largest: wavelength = 668.257 nm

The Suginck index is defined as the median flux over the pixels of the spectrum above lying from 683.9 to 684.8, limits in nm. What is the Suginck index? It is 10.6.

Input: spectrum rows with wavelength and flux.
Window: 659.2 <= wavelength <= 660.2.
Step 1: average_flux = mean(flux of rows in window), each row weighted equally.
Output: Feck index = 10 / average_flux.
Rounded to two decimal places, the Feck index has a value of 0.93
